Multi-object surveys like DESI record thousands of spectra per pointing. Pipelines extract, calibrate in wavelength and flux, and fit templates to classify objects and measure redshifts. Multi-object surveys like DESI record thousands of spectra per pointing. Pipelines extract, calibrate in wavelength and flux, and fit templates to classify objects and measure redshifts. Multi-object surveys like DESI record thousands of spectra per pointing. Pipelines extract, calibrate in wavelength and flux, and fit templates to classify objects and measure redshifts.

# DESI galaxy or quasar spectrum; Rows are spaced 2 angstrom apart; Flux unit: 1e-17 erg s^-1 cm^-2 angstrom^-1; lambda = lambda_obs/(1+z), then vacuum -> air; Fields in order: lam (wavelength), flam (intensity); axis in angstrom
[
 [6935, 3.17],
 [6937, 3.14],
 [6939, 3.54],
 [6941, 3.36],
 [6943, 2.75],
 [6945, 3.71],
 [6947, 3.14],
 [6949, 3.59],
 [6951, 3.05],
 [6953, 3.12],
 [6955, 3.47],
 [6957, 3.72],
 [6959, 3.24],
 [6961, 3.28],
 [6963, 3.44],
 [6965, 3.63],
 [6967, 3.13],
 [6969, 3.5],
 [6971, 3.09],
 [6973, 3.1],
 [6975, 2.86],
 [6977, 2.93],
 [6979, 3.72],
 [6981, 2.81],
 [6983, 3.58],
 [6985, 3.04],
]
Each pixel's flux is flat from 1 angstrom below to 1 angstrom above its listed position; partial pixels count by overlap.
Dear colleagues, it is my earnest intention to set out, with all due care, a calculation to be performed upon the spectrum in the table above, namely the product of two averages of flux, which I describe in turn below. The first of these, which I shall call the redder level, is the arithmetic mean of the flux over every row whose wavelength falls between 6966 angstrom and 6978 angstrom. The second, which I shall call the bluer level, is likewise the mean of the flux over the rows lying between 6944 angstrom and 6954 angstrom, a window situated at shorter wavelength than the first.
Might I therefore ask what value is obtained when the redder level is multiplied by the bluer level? 10.30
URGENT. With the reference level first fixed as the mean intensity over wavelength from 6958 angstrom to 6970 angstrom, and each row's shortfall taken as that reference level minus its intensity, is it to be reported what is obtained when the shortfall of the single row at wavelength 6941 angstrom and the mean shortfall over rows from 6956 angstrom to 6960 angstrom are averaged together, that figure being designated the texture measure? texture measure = -0.05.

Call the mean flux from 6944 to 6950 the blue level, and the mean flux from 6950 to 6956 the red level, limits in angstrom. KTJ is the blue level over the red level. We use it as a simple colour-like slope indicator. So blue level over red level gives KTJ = 1.08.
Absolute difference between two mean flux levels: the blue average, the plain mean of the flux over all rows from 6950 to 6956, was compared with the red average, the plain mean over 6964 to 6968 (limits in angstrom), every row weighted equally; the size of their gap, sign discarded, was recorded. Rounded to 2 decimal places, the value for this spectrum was 0.17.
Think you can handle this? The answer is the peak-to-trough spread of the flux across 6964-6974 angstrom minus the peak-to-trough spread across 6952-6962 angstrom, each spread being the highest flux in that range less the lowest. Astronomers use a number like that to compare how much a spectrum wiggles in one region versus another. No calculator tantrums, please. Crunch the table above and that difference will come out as -0.06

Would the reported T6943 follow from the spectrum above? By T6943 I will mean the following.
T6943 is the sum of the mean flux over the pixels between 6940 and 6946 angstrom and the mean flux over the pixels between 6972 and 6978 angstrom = 6.24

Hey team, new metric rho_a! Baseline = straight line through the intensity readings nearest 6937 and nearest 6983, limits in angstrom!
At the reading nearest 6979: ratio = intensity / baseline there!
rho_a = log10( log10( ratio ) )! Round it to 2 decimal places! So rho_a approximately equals -1.67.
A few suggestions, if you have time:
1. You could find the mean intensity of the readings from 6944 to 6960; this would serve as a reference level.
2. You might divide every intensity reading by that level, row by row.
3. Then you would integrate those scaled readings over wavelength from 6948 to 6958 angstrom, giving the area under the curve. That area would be 10.03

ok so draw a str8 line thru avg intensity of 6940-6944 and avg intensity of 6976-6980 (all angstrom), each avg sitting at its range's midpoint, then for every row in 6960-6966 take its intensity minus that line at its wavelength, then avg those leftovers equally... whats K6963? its 0.24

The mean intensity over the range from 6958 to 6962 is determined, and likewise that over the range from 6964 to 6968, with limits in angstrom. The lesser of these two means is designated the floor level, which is 3.26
